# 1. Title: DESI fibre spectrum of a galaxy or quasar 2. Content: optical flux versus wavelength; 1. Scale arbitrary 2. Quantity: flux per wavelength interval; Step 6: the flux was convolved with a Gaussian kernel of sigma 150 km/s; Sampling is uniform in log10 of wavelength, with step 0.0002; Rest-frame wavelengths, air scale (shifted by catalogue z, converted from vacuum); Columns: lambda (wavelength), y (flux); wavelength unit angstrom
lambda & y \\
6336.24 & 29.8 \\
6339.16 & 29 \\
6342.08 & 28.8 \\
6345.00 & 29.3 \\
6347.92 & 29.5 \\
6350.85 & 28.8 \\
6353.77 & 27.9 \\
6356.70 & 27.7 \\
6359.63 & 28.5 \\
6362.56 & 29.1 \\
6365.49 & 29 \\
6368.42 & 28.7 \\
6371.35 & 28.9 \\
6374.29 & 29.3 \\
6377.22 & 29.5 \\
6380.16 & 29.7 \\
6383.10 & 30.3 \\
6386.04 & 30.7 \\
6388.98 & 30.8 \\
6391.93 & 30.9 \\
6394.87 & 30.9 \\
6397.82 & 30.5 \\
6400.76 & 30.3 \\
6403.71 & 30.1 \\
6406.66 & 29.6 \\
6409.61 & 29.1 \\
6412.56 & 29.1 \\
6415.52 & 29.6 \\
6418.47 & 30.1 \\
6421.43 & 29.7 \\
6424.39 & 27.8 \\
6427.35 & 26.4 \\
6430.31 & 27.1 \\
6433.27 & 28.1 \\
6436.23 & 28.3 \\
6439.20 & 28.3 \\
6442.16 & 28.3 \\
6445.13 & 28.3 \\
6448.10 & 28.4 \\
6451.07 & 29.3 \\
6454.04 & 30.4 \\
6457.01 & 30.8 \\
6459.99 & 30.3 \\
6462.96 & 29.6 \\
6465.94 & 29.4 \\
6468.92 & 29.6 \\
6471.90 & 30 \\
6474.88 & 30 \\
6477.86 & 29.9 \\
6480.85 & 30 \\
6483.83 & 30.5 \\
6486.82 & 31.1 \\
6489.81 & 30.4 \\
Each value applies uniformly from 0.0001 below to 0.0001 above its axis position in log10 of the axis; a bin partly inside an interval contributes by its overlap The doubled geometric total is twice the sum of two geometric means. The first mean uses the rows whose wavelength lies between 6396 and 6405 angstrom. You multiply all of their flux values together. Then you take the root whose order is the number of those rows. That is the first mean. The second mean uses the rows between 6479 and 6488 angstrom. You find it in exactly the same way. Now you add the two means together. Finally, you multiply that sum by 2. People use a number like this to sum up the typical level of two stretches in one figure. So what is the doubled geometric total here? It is 122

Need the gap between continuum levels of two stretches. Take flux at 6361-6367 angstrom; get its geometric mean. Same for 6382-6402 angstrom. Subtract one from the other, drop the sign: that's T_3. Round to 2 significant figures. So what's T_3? 1.6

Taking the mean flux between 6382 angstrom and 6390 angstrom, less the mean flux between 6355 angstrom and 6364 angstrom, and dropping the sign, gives 2.2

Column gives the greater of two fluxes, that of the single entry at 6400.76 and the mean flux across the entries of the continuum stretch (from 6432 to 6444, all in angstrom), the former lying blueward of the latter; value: 30.3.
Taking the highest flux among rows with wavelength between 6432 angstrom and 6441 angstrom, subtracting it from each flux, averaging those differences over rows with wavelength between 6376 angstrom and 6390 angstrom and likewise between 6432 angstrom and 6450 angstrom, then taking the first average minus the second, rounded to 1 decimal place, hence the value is 1.9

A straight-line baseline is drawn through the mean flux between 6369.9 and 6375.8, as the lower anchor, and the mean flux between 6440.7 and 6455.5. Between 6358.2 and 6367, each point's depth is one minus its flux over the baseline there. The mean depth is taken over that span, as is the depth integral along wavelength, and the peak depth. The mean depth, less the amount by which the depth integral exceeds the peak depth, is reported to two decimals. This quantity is -0.05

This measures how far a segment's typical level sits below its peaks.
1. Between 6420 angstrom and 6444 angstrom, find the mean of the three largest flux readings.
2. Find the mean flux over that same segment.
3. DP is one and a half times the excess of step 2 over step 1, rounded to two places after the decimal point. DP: -1.15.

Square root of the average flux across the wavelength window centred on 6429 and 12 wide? 5.23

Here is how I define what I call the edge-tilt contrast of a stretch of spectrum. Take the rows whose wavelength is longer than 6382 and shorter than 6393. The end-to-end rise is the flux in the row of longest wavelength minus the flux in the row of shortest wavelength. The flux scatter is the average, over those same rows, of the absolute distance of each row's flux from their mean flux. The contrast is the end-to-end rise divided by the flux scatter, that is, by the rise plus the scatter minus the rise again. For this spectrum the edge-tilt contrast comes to 3.2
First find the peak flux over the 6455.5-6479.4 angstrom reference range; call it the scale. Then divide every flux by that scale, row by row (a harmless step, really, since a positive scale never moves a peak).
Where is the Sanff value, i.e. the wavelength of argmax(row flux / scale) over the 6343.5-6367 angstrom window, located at 6347.92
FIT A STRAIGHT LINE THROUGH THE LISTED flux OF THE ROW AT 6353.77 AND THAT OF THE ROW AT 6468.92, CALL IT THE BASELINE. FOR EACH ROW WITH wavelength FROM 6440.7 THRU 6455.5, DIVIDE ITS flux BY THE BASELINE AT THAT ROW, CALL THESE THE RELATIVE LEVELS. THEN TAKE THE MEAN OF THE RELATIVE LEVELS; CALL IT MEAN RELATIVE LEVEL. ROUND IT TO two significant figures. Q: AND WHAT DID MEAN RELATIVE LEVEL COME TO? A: 0.99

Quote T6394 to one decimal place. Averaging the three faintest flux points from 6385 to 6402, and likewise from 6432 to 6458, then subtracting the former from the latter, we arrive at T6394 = -2.3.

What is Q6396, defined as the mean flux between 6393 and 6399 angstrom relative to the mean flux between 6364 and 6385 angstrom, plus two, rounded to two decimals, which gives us 3.05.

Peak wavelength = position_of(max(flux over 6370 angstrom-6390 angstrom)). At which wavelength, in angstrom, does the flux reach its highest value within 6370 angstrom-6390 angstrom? 6388.98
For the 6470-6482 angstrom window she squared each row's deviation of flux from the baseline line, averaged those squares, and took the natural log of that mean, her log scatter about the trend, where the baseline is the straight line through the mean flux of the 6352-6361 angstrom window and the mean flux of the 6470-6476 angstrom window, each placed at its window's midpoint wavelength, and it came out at -4.4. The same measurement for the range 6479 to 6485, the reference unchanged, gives -2.8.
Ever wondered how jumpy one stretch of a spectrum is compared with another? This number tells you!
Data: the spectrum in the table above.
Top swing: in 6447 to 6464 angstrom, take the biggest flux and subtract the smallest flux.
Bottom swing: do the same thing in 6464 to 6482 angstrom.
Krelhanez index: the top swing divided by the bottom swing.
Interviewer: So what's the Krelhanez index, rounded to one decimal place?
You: 4.0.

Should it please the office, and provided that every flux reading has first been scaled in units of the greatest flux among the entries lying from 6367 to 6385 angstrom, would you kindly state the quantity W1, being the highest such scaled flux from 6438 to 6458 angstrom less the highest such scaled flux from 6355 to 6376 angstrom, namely 0.05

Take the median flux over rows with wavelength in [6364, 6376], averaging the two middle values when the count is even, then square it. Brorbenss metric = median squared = 838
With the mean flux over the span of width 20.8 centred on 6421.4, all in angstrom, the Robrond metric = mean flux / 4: 7.1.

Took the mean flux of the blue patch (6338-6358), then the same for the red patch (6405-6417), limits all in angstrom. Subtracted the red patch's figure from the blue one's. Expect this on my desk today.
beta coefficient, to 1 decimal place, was -0.6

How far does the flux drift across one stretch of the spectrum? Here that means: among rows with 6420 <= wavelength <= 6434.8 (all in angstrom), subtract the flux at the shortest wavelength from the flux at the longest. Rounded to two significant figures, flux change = -1.6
